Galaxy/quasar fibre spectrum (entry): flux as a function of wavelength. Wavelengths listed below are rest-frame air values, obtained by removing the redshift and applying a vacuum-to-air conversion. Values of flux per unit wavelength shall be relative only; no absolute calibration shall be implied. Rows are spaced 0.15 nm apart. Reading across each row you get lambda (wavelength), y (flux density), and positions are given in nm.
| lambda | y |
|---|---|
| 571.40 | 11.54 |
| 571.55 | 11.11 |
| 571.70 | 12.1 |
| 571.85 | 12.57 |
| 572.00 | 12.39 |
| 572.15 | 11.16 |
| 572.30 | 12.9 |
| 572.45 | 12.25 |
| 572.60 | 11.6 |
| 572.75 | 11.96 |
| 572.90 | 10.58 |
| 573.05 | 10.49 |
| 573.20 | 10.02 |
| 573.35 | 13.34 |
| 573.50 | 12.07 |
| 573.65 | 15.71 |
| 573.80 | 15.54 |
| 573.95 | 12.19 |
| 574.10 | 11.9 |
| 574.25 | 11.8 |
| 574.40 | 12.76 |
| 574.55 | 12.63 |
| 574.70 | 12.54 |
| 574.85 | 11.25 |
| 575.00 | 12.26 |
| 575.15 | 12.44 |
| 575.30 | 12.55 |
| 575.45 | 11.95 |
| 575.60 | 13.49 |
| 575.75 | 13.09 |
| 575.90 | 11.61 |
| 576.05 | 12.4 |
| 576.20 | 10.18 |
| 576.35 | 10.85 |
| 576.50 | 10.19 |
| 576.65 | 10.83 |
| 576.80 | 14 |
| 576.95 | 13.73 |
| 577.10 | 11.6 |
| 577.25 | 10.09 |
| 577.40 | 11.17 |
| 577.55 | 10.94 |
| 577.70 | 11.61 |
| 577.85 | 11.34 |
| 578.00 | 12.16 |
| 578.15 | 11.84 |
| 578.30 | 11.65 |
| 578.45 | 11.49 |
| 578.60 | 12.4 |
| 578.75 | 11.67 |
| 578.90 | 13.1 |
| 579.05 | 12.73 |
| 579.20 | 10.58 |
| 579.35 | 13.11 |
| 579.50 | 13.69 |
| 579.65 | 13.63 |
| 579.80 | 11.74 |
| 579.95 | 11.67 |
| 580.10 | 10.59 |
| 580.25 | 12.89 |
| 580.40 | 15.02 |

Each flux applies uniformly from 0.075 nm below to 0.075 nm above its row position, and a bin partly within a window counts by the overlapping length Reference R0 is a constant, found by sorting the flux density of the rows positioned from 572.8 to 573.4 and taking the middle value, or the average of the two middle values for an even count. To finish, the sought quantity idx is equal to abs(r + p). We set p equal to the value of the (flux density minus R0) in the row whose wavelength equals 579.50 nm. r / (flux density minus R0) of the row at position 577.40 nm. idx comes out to 3.8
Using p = 3.2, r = 0.6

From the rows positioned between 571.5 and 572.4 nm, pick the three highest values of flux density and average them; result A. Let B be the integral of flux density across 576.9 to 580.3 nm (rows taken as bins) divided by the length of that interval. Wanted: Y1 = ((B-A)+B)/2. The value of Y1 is 5.65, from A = 12.62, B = 12.0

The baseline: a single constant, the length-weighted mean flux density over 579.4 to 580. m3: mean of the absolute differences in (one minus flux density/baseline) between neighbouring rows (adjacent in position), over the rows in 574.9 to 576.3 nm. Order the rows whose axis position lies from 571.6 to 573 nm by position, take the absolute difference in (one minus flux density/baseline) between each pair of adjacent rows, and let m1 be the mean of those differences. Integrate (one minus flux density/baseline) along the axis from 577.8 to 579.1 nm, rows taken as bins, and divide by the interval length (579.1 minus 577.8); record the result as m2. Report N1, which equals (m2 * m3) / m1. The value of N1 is 0.060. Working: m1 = 0.065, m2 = 0.055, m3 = 0.072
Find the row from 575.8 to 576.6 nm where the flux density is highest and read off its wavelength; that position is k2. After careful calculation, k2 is 576.05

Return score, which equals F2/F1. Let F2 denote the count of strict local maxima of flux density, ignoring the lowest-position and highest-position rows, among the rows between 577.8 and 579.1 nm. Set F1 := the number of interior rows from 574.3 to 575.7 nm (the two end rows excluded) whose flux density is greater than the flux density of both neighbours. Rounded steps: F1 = 1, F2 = 3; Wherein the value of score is 3.00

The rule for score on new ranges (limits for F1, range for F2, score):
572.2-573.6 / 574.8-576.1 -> 1.00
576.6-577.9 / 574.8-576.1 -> 0.67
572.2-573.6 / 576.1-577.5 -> 1.00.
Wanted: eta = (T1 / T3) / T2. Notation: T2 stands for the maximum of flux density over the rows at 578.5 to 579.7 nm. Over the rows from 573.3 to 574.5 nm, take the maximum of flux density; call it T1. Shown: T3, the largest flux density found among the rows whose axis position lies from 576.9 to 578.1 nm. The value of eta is 0.084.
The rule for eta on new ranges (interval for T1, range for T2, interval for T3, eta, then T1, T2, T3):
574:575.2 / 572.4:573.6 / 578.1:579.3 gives 0.073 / 12.76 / 13.34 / 13.1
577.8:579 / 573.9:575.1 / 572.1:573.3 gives 0.080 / 13.1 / 12.76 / 12.9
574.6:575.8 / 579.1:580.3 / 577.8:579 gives 0.075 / 13.49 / 13.69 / 13.1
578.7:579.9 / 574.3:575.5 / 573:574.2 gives 0.068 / 13.69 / 12.76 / 15.71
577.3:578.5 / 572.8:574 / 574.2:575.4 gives 0.061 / 12.16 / 15.71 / 12.76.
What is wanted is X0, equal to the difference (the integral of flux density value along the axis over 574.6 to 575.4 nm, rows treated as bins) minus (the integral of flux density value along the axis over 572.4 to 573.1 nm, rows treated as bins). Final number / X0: 1.8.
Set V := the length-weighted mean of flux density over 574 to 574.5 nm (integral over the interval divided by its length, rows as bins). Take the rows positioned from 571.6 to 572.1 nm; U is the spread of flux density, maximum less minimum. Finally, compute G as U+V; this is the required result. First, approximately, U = 0.47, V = 12.2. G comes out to 13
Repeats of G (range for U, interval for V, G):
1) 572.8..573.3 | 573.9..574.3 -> 13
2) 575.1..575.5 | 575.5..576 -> 13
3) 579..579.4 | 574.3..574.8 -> 15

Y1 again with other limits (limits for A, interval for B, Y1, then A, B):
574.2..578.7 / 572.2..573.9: 5.51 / 13.74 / 12.4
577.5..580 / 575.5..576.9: 5.15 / 13.48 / 11.9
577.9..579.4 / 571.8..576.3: 5.75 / 12.98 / 12.2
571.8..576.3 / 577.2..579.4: 4.27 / 14.91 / 11.7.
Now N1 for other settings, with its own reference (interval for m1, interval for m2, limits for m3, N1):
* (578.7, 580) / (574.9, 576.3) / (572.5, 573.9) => 0.052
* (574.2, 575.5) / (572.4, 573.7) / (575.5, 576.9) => 0.147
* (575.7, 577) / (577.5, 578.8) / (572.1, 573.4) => 0.072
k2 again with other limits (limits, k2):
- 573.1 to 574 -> 573.65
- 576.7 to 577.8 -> 576.80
